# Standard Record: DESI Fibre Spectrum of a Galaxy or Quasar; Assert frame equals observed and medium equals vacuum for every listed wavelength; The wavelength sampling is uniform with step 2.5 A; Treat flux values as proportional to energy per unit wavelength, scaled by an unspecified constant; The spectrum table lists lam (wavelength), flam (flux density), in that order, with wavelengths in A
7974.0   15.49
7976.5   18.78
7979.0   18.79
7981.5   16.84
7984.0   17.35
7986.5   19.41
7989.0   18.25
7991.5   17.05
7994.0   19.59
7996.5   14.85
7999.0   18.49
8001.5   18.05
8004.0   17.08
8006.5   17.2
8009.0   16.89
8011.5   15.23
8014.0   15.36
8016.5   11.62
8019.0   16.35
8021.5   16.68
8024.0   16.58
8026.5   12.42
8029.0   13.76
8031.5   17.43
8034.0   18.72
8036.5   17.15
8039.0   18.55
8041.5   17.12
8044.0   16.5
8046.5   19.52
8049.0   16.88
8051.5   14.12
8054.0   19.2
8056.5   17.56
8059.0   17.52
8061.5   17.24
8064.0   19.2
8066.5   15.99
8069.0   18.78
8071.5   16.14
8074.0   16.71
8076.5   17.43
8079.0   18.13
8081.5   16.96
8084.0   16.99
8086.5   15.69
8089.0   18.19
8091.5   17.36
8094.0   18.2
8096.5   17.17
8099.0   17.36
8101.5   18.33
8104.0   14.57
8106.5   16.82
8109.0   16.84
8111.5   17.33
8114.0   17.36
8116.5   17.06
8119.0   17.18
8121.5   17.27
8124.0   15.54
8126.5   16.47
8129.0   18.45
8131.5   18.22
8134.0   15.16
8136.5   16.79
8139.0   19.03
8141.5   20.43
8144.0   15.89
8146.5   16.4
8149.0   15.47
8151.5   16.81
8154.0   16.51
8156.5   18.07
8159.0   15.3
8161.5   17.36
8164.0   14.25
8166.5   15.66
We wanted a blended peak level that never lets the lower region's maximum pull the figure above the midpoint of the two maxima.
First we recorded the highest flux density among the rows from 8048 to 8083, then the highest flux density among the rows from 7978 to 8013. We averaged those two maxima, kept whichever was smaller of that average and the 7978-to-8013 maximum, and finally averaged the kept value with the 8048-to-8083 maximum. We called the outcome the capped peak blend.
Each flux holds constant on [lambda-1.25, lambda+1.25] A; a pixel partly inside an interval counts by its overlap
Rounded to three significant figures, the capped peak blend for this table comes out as 19.3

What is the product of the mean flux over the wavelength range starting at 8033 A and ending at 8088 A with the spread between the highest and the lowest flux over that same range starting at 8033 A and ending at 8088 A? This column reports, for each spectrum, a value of 94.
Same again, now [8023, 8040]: 103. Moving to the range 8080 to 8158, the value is 100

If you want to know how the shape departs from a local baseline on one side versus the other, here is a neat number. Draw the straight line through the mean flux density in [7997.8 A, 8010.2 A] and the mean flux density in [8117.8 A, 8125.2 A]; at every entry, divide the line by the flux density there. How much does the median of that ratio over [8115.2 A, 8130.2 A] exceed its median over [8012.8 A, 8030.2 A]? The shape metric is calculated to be -0.16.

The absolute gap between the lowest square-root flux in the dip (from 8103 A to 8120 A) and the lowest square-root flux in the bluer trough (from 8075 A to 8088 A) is 0.144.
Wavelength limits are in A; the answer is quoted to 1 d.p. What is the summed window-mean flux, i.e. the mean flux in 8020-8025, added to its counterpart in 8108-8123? 33.8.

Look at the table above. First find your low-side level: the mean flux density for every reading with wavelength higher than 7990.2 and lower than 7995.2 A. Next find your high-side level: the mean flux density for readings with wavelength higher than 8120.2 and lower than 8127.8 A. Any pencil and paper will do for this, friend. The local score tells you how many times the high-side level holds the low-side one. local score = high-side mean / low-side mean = 0.90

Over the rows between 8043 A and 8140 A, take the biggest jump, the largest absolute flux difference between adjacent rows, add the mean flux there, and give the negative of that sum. -22.3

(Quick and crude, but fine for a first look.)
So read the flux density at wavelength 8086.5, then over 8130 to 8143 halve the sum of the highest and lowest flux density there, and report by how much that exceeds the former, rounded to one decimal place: 2.1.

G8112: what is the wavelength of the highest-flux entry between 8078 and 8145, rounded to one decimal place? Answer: 8141.5 A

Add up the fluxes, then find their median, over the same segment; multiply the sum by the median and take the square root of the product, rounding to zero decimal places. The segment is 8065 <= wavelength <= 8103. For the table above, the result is 67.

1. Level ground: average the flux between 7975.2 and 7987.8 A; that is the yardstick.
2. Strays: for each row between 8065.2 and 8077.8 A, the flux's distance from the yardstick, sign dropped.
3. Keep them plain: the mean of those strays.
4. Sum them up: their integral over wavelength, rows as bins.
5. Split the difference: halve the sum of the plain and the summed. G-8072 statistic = 9.7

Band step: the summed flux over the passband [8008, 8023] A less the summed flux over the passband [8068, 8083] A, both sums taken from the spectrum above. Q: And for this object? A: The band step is -12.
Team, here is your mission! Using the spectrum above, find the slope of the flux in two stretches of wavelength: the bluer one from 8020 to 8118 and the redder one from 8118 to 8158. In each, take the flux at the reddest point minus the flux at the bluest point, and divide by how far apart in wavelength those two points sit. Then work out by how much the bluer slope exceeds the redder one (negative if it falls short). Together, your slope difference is -0.02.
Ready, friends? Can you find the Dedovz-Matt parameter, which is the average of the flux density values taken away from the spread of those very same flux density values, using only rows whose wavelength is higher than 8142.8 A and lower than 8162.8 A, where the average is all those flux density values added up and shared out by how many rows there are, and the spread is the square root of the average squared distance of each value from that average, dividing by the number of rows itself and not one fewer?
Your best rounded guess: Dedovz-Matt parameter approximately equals -15.6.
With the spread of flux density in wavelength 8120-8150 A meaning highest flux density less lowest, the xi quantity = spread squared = 28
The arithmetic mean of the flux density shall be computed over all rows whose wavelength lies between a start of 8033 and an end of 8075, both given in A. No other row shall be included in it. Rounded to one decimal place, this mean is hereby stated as 17.5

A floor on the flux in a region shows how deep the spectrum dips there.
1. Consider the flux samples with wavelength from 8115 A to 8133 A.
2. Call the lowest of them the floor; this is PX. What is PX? 15.54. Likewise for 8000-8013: 15.23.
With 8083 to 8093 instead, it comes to 15.69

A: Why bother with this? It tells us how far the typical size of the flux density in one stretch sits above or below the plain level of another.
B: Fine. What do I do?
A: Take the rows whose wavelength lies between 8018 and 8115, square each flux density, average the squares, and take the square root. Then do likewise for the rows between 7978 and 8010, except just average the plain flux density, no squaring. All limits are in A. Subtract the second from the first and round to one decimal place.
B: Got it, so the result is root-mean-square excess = -0.6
